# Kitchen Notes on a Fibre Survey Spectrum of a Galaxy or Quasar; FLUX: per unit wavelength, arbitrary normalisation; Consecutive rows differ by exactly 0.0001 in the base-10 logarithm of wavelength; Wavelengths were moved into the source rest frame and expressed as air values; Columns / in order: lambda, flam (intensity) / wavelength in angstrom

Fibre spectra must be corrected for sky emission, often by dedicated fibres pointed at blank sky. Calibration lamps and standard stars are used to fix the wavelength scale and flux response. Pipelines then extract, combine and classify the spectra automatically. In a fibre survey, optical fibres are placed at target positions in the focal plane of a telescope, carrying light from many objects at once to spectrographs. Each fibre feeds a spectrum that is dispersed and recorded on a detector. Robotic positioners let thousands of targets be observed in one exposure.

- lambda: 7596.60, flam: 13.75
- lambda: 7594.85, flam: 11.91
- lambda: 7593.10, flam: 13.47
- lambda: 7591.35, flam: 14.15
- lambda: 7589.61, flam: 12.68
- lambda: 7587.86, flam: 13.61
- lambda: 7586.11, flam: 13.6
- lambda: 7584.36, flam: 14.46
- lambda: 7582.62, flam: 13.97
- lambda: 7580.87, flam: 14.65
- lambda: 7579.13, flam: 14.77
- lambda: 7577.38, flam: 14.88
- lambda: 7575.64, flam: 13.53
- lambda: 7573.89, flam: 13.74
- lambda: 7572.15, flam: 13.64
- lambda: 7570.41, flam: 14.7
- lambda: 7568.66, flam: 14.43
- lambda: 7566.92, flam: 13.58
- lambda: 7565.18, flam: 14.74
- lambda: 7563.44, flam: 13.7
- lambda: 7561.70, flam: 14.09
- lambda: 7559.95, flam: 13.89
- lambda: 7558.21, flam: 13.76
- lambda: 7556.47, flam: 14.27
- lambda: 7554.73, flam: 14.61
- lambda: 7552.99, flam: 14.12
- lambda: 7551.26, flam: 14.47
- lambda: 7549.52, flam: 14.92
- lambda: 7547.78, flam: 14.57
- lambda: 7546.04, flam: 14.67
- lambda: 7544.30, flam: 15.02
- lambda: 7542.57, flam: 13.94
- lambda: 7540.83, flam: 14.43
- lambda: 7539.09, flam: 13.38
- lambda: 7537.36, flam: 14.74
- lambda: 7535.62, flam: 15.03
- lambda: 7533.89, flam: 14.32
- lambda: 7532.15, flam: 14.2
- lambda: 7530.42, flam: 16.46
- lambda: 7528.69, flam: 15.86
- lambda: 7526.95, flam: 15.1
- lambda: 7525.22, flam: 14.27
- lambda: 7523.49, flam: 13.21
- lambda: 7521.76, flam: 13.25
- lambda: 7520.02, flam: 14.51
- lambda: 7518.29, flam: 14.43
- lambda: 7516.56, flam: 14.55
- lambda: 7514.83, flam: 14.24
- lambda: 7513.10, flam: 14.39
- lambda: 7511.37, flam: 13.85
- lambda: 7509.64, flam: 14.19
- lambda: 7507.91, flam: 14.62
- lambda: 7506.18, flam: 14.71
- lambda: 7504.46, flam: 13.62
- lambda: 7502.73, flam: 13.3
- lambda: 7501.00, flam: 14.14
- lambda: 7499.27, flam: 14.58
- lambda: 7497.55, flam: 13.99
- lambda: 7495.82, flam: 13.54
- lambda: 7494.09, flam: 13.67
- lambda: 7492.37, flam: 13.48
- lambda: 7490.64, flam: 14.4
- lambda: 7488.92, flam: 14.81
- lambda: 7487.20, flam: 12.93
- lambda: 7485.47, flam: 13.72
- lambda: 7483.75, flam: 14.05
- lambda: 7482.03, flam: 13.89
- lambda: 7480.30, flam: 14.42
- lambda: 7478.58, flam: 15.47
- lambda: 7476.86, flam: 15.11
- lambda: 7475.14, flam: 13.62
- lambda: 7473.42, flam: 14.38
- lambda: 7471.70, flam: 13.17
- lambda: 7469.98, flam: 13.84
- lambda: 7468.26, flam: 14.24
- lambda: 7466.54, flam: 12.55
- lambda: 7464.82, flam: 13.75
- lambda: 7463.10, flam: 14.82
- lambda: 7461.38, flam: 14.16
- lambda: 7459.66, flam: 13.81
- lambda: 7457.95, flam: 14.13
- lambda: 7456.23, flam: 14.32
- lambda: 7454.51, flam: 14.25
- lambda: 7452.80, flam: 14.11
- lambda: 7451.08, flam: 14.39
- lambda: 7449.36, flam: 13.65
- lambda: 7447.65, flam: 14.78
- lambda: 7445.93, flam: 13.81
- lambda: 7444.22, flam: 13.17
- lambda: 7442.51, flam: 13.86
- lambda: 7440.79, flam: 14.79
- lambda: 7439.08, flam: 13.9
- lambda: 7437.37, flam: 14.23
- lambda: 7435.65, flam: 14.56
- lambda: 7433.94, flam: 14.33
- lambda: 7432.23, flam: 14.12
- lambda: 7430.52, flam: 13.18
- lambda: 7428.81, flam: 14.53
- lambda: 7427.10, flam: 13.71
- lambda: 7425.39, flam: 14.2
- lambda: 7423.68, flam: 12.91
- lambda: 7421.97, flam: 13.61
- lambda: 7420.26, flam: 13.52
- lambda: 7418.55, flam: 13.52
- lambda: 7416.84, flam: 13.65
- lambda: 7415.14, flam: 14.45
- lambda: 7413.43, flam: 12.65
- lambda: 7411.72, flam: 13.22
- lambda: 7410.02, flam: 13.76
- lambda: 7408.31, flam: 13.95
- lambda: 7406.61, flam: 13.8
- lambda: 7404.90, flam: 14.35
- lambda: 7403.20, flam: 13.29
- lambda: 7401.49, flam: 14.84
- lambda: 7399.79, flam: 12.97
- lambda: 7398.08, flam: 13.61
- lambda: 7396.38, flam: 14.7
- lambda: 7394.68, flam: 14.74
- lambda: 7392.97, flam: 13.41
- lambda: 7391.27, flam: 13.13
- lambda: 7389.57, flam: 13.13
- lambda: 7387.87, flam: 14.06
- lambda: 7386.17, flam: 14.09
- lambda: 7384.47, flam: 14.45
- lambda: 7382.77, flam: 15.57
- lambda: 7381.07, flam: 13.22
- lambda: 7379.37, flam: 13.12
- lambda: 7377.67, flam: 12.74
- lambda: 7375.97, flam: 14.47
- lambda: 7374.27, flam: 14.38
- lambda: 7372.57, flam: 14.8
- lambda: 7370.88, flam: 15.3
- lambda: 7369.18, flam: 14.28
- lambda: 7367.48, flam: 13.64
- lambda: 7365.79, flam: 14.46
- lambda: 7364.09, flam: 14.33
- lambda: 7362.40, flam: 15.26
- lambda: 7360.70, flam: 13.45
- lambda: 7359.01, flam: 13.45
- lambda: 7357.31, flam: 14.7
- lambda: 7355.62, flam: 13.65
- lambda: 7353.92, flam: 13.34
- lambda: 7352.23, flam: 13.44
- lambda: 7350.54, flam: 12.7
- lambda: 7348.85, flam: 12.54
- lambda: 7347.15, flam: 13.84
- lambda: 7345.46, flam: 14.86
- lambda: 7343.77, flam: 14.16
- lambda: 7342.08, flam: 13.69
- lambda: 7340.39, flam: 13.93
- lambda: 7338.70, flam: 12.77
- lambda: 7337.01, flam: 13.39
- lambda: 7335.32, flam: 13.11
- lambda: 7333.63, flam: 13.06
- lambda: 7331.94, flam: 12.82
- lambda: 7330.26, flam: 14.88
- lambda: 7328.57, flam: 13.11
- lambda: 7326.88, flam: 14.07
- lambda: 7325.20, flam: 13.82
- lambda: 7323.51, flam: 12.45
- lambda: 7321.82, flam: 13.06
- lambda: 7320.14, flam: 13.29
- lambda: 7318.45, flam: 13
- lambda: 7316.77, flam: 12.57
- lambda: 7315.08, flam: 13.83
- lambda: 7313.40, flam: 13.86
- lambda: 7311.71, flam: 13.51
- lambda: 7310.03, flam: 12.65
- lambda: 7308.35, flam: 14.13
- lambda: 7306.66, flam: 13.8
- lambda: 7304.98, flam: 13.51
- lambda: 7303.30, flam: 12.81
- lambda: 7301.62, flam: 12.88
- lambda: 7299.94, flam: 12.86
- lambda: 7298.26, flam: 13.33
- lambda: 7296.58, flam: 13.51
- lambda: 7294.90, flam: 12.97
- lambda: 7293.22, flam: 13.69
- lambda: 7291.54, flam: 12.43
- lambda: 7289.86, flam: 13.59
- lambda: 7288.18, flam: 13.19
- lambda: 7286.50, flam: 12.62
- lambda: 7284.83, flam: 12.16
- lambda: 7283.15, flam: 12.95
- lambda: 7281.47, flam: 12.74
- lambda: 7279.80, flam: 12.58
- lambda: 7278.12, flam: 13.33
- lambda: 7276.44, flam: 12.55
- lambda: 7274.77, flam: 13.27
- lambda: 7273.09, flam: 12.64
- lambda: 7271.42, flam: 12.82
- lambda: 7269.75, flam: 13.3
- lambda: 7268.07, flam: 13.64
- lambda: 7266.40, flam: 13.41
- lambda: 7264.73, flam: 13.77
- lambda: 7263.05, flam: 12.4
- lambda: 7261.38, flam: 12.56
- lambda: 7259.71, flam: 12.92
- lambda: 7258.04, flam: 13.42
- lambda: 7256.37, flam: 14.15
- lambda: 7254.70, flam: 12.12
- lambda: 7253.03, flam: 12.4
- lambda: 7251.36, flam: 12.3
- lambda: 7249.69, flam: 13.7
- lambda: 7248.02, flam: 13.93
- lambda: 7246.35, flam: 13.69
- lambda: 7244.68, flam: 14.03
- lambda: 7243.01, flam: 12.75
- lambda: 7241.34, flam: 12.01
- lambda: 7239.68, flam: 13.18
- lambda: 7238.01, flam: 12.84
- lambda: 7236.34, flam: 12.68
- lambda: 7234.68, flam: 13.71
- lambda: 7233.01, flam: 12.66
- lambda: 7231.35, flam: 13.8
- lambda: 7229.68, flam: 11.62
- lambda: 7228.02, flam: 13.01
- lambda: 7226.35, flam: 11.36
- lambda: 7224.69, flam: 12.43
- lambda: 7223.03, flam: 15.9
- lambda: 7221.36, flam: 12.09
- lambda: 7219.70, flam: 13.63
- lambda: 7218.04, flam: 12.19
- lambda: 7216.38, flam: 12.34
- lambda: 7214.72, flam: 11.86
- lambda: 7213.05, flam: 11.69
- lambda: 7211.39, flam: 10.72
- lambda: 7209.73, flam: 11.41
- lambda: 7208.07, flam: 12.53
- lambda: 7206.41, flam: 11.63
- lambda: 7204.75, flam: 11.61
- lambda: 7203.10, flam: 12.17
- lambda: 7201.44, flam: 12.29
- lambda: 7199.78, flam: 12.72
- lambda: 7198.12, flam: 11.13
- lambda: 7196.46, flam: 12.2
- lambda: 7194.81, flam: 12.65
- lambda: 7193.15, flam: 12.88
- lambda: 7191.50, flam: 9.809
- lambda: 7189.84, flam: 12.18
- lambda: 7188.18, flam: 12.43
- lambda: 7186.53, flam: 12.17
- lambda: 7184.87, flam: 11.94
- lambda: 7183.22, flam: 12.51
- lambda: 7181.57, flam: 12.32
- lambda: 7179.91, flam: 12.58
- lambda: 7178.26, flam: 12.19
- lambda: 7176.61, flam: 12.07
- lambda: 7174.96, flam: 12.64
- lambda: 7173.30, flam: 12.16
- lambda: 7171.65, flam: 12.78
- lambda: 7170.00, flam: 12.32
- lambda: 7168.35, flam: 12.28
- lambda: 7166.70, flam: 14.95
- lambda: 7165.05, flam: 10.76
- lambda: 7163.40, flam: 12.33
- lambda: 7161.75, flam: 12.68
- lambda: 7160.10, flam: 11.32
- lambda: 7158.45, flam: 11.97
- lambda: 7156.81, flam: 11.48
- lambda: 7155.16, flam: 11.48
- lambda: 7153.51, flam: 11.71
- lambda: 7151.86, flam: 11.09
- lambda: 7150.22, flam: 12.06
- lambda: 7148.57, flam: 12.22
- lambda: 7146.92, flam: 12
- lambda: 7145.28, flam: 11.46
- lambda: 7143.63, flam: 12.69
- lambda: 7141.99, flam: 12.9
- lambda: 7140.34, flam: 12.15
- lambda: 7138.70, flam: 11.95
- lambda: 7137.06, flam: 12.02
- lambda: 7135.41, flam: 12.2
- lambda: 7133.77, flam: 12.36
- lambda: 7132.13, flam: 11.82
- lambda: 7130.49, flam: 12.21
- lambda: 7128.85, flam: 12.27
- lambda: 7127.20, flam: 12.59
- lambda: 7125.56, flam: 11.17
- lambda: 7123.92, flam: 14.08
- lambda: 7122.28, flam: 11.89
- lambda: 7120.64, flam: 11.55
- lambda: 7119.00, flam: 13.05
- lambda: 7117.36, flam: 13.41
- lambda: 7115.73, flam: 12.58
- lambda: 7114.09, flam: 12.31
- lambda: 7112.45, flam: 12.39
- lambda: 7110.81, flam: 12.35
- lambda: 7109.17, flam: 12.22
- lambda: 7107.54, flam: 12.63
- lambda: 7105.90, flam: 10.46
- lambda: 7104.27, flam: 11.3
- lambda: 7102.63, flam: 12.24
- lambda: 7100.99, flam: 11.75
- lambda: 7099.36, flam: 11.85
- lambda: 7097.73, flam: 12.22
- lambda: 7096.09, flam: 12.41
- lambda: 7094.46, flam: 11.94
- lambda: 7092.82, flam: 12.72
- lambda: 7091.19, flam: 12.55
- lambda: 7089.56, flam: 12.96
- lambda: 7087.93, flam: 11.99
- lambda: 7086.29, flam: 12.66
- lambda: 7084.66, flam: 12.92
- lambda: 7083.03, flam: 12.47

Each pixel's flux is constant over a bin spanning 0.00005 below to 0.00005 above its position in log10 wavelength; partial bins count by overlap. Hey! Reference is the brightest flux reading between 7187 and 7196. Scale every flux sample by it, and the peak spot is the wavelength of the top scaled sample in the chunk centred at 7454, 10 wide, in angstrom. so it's 7451.08 angstrom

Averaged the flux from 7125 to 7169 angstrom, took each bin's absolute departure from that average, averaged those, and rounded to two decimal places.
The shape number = 0.50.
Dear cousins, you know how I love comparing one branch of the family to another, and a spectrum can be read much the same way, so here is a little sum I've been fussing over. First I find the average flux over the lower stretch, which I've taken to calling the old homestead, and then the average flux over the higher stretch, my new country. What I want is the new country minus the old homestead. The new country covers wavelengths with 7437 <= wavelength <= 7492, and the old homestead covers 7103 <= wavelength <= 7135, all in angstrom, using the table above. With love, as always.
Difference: 1.8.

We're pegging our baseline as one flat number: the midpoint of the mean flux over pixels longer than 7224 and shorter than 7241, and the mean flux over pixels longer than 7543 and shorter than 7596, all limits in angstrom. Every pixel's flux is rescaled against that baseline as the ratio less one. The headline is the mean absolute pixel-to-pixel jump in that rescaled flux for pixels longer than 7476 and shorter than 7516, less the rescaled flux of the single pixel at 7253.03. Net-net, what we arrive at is 0.12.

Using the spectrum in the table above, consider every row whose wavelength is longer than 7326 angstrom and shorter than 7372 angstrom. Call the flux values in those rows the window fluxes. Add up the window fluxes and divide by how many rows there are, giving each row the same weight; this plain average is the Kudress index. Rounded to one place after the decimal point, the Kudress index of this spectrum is 13.8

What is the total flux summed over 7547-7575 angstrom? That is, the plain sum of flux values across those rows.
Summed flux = 227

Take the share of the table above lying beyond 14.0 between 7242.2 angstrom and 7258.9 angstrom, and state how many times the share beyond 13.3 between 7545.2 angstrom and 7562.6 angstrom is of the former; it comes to 5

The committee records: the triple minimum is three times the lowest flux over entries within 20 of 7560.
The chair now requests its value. 40.6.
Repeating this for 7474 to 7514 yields 38.8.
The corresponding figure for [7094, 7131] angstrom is 31.4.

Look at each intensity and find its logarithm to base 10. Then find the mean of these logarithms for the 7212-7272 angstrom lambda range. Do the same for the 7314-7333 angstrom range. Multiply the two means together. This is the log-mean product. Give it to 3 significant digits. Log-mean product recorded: 1.25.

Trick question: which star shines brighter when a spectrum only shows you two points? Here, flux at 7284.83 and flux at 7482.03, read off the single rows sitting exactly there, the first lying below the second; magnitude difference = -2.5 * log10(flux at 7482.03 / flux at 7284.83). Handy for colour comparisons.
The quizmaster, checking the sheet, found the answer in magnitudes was -0.14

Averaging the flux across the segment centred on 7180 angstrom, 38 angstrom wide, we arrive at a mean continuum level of 12.3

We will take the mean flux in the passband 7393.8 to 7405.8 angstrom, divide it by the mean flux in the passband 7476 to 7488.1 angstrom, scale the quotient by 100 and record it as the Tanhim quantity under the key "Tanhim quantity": 99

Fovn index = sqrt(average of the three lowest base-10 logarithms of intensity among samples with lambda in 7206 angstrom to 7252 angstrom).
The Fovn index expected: 1.024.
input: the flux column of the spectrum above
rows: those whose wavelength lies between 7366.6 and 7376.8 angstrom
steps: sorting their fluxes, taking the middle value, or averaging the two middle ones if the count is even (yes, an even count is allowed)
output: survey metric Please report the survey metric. 14.4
